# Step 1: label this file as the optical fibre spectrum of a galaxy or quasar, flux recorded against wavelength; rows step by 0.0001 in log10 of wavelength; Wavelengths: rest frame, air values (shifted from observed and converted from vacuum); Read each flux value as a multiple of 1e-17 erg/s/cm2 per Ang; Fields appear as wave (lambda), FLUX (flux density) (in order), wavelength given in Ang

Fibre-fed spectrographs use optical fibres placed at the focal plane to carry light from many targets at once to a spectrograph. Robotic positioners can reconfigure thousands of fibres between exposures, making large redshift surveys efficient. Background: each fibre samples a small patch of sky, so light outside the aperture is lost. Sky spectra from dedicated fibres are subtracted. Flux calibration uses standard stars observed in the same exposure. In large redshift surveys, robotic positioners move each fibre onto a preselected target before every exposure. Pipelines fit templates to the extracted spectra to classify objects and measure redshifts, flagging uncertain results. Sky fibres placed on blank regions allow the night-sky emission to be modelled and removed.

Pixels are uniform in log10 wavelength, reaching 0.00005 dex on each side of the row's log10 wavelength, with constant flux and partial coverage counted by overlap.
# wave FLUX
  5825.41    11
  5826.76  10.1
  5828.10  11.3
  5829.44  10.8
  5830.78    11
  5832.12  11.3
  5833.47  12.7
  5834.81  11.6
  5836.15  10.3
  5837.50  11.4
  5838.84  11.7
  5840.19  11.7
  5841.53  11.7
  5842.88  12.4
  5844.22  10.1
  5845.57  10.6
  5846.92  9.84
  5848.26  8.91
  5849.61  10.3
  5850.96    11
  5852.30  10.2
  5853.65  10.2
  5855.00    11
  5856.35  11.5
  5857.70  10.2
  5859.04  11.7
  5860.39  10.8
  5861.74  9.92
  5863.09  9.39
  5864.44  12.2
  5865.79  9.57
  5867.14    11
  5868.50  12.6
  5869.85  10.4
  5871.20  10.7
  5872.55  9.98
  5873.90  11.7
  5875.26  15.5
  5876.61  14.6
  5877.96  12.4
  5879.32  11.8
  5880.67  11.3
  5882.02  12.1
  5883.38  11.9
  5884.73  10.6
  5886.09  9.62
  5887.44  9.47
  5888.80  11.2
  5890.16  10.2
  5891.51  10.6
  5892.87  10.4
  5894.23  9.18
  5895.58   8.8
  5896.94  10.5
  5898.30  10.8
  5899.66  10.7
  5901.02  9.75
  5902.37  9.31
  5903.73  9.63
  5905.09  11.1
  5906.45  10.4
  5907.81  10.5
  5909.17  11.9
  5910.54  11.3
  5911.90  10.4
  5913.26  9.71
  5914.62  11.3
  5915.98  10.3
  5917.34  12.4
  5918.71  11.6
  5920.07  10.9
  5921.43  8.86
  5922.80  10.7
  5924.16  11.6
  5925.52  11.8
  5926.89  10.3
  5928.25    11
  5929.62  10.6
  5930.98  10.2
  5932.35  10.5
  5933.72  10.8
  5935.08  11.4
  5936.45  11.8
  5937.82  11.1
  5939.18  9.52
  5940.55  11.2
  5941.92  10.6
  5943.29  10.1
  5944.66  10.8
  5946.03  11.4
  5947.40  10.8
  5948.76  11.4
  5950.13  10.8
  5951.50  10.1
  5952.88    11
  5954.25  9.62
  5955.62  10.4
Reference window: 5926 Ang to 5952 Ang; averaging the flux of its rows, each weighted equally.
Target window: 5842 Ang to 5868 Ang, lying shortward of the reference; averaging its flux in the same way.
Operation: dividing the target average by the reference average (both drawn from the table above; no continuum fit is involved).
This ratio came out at 0.98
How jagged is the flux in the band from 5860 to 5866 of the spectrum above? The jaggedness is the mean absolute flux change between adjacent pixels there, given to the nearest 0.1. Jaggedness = 1.7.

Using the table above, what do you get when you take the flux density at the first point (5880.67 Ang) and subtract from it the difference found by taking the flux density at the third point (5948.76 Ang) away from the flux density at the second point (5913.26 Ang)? 12.99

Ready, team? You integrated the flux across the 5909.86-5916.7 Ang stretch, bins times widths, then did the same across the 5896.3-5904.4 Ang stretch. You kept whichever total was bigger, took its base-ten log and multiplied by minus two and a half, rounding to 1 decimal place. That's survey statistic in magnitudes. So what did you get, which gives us -4.8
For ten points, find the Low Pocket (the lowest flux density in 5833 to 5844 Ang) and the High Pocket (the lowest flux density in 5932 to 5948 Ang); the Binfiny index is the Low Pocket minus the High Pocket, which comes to 0.8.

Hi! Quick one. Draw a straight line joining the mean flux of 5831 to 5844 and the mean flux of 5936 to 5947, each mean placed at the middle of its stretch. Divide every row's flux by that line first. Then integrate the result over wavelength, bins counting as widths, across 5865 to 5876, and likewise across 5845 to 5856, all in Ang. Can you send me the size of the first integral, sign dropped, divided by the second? 1.13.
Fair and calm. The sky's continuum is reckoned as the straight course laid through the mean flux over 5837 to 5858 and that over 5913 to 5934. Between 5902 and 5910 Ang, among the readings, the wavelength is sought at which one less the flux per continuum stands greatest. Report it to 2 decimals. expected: 5902.37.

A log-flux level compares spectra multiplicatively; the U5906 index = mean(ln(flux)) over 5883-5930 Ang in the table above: 2.35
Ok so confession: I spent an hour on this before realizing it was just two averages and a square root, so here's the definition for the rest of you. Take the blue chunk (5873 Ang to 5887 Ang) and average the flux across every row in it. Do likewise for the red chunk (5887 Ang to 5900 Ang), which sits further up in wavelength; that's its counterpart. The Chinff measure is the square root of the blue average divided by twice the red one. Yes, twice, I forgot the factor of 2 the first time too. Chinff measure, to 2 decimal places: 0.77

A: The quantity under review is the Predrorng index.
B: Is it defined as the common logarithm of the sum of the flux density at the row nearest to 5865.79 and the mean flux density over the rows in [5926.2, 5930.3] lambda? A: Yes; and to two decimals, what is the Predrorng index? 1.31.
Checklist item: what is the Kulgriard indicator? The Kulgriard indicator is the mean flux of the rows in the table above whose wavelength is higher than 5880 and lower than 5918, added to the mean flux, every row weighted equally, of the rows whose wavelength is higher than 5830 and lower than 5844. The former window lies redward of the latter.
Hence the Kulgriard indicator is 22.1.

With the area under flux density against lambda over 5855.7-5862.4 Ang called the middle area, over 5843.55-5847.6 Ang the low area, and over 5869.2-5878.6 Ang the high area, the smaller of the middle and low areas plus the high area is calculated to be 156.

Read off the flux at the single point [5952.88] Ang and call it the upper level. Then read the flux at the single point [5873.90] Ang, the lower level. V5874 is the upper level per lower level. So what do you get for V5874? 0.94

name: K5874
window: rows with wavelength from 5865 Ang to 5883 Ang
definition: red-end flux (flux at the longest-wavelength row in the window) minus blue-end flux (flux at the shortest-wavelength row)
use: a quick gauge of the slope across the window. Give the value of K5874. 2.5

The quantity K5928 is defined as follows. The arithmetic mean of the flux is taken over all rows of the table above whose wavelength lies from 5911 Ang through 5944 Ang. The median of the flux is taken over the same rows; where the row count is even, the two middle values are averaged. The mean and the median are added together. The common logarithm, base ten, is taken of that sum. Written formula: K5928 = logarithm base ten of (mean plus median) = 1.33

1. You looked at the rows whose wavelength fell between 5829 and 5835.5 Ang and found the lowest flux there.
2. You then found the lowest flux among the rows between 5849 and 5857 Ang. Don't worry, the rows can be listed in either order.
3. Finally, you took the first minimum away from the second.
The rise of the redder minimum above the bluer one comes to -0.6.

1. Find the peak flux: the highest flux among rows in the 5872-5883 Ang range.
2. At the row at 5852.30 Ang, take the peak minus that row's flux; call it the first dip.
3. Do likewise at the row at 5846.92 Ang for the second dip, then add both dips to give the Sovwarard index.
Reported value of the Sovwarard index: 11.0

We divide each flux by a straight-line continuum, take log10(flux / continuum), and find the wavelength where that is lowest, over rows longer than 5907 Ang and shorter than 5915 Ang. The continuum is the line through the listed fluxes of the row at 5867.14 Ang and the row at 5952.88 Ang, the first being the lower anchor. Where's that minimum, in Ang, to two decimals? 5913.26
